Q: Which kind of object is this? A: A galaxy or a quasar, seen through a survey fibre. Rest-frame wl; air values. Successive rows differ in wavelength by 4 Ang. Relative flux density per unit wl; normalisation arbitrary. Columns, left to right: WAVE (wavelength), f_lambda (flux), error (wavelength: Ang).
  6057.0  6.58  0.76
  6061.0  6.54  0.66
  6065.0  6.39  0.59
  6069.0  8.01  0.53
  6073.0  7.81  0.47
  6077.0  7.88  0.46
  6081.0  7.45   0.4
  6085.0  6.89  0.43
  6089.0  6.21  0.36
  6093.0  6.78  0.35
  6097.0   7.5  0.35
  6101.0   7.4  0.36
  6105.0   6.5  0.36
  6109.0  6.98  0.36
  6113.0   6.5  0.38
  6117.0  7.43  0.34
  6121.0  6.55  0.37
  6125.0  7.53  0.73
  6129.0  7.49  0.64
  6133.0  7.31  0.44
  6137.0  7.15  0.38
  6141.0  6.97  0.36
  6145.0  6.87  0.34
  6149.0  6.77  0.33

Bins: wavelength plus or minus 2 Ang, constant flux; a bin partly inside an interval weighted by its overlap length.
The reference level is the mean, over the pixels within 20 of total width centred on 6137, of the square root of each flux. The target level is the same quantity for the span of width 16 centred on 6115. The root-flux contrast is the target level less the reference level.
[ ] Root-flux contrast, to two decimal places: -0.06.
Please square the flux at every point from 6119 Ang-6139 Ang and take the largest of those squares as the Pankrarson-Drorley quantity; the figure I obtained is 56.7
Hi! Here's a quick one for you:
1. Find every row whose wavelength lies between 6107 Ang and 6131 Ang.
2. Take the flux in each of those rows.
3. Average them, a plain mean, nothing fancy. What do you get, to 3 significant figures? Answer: 7.08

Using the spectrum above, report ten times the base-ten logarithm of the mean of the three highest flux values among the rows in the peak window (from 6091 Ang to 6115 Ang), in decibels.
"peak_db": 8.63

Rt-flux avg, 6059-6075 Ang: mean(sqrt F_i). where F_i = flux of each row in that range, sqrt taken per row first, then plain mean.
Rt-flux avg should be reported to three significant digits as 2.68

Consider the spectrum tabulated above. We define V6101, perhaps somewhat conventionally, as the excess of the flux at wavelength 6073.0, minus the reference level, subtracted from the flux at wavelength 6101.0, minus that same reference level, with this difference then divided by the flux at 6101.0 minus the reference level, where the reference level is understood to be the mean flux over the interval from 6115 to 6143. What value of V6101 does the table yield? -2.1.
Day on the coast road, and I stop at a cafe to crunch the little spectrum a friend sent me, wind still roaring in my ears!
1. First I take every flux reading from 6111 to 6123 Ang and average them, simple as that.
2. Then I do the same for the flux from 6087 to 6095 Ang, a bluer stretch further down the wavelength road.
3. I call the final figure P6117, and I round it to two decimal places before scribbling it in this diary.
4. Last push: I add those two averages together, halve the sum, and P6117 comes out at 6.66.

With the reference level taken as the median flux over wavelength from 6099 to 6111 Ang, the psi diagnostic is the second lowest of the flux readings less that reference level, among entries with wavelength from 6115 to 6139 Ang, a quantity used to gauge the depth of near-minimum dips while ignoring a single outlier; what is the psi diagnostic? 0.17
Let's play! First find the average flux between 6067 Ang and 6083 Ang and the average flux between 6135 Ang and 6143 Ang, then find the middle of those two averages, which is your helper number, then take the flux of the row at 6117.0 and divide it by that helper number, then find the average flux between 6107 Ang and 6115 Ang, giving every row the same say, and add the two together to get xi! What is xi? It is 7.7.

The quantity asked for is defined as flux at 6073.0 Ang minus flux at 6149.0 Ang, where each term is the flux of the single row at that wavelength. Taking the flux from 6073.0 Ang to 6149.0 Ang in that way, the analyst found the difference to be 1.0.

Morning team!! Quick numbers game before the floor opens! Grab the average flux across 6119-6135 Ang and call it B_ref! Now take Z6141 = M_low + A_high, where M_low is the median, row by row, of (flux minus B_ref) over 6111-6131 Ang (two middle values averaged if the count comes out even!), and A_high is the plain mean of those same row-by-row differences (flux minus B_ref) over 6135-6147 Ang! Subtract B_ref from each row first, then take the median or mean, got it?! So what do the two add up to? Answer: -0.01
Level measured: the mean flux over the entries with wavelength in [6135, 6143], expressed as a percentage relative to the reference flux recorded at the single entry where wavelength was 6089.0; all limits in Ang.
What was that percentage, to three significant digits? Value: 114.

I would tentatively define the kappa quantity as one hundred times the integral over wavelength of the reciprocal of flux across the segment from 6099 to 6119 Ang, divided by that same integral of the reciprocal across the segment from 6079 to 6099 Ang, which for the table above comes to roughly 100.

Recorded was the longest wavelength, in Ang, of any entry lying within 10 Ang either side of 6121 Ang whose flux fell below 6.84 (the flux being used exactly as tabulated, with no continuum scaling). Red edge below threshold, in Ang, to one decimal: 6121.0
